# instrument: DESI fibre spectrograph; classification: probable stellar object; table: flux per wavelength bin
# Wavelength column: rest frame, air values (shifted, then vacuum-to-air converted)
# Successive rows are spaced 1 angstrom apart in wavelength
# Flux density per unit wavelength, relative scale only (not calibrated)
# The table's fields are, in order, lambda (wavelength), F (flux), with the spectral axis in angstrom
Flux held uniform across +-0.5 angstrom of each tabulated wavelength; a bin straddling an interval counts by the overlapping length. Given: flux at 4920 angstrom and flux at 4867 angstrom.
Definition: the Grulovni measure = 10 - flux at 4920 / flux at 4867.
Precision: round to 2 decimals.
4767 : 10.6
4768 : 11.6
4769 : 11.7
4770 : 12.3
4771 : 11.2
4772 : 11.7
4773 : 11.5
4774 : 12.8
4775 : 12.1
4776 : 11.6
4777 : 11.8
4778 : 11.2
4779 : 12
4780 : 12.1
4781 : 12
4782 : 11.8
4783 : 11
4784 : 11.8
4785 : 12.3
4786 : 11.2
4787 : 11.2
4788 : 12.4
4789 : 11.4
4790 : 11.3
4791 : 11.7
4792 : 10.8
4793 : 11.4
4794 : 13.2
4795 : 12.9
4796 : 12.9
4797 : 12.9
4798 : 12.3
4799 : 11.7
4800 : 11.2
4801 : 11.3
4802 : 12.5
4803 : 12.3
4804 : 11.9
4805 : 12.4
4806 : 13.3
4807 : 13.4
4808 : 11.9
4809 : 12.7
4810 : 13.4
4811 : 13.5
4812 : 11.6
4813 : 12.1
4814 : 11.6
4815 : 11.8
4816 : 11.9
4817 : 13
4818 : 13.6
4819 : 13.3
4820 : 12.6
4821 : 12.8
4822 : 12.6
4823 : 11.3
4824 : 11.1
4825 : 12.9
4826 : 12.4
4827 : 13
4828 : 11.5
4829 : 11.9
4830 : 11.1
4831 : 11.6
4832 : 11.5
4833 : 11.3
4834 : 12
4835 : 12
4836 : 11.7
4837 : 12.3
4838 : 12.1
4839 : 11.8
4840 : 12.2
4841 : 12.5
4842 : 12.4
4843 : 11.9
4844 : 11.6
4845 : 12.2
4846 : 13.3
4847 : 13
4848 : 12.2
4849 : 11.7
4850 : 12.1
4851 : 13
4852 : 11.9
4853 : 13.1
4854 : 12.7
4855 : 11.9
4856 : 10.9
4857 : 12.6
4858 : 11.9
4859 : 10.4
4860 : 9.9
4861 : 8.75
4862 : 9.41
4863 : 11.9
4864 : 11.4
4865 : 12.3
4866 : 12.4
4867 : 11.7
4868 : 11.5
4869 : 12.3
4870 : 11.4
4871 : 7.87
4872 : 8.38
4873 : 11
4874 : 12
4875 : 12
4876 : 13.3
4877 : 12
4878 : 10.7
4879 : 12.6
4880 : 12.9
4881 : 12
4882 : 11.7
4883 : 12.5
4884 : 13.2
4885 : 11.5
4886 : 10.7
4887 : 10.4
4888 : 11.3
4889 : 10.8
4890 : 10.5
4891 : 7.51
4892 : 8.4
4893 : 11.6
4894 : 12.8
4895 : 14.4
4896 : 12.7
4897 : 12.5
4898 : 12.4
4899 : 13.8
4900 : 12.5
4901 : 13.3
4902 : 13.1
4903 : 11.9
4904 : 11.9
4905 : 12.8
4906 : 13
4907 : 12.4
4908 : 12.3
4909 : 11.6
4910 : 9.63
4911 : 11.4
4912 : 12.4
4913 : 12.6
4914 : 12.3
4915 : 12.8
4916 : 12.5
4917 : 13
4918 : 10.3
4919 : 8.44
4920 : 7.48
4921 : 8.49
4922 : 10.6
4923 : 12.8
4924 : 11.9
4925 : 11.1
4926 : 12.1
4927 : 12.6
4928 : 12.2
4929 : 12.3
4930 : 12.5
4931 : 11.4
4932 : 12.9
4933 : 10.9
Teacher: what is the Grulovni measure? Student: 9.36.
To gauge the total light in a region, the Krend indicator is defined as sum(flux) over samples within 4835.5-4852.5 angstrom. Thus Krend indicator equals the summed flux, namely 208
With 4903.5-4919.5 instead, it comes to 189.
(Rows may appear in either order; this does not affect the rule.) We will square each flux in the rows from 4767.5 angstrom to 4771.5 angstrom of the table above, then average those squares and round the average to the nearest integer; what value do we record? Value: 137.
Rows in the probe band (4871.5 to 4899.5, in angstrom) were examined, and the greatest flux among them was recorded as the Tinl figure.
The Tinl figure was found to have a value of 14.4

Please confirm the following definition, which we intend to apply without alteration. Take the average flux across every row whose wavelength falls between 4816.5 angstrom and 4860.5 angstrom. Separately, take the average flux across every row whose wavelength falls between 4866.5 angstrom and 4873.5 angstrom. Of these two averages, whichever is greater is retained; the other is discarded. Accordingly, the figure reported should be 12.1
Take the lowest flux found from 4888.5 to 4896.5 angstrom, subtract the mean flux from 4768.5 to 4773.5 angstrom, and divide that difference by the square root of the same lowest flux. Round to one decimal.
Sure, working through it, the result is -1.5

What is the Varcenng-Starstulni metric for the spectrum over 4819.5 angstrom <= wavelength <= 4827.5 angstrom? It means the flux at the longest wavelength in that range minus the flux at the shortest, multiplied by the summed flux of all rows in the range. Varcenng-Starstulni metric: 39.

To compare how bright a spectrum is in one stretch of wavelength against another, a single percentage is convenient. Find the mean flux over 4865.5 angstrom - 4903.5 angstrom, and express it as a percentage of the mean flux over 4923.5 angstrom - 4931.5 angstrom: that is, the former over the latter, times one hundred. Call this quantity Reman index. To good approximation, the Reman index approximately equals 97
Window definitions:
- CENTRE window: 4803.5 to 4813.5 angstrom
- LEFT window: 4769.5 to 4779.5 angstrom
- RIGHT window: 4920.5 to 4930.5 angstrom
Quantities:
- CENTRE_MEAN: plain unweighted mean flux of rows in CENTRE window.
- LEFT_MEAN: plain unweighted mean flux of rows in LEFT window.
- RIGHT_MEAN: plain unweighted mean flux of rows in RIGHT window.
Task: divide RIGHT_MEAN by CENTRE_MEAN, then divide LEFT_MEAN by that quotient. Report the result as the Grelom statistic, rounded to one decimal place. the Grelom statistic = 12.8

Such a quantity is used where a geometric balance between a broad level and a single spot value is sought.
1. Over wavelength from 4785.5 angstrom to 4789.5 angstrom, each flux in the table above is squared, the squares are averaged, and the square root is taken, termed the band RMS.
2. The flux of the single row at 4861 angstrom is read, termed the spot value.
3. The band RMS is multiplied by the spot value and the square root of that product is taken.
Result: 10.1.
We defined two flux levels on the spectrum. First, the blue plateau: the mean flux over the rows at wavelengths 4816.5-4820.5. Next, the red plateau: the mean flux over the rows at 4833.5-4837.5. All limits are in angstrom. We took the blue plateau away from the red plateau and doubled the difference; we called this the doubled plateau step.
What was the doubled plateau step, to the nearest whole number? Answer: -2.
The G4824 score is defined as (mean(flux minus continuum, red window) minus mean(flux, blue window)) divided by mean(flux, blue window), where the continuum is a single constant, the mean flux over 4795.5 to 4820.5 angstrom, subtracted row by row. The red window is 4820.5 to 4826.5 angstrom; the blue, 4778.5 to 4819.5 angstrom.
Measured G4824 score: -1.02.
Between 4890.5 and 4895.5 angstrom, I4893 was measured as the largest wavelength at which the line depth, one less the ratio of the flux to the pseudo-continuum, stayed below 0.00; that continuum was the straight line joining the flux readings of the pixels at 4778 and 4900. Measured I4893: 4895 angstrom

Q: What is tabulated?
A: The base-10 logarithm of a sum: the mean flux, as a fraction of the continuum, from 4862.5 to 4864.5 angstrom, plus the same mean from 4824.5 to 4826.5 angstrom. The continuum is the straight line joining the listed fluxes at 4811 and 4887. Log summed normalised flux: 0.302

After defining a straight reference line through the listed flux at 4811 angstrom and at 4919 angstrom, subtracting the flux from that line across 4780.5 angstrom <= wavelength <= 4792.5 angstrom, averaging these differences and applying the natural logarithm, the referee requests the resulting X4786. 1.1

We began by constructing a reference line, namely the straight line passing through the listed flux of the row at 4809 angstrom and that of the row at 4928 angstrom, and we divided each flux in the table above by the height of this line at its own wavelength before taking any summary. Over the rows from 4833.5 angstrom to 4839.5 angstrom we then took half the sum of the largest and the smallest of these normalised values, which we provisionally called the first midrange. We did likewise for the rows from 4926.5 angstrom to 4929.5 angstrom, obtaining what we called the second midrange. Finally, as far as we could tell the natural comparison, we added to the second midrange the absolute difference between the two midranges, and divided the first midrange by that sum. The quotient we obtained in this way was 0.88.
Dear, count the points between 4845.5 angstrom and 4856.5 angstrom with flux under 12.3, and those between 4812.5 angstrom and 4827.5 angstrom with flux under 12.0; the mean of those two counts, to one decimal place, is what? 5.5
